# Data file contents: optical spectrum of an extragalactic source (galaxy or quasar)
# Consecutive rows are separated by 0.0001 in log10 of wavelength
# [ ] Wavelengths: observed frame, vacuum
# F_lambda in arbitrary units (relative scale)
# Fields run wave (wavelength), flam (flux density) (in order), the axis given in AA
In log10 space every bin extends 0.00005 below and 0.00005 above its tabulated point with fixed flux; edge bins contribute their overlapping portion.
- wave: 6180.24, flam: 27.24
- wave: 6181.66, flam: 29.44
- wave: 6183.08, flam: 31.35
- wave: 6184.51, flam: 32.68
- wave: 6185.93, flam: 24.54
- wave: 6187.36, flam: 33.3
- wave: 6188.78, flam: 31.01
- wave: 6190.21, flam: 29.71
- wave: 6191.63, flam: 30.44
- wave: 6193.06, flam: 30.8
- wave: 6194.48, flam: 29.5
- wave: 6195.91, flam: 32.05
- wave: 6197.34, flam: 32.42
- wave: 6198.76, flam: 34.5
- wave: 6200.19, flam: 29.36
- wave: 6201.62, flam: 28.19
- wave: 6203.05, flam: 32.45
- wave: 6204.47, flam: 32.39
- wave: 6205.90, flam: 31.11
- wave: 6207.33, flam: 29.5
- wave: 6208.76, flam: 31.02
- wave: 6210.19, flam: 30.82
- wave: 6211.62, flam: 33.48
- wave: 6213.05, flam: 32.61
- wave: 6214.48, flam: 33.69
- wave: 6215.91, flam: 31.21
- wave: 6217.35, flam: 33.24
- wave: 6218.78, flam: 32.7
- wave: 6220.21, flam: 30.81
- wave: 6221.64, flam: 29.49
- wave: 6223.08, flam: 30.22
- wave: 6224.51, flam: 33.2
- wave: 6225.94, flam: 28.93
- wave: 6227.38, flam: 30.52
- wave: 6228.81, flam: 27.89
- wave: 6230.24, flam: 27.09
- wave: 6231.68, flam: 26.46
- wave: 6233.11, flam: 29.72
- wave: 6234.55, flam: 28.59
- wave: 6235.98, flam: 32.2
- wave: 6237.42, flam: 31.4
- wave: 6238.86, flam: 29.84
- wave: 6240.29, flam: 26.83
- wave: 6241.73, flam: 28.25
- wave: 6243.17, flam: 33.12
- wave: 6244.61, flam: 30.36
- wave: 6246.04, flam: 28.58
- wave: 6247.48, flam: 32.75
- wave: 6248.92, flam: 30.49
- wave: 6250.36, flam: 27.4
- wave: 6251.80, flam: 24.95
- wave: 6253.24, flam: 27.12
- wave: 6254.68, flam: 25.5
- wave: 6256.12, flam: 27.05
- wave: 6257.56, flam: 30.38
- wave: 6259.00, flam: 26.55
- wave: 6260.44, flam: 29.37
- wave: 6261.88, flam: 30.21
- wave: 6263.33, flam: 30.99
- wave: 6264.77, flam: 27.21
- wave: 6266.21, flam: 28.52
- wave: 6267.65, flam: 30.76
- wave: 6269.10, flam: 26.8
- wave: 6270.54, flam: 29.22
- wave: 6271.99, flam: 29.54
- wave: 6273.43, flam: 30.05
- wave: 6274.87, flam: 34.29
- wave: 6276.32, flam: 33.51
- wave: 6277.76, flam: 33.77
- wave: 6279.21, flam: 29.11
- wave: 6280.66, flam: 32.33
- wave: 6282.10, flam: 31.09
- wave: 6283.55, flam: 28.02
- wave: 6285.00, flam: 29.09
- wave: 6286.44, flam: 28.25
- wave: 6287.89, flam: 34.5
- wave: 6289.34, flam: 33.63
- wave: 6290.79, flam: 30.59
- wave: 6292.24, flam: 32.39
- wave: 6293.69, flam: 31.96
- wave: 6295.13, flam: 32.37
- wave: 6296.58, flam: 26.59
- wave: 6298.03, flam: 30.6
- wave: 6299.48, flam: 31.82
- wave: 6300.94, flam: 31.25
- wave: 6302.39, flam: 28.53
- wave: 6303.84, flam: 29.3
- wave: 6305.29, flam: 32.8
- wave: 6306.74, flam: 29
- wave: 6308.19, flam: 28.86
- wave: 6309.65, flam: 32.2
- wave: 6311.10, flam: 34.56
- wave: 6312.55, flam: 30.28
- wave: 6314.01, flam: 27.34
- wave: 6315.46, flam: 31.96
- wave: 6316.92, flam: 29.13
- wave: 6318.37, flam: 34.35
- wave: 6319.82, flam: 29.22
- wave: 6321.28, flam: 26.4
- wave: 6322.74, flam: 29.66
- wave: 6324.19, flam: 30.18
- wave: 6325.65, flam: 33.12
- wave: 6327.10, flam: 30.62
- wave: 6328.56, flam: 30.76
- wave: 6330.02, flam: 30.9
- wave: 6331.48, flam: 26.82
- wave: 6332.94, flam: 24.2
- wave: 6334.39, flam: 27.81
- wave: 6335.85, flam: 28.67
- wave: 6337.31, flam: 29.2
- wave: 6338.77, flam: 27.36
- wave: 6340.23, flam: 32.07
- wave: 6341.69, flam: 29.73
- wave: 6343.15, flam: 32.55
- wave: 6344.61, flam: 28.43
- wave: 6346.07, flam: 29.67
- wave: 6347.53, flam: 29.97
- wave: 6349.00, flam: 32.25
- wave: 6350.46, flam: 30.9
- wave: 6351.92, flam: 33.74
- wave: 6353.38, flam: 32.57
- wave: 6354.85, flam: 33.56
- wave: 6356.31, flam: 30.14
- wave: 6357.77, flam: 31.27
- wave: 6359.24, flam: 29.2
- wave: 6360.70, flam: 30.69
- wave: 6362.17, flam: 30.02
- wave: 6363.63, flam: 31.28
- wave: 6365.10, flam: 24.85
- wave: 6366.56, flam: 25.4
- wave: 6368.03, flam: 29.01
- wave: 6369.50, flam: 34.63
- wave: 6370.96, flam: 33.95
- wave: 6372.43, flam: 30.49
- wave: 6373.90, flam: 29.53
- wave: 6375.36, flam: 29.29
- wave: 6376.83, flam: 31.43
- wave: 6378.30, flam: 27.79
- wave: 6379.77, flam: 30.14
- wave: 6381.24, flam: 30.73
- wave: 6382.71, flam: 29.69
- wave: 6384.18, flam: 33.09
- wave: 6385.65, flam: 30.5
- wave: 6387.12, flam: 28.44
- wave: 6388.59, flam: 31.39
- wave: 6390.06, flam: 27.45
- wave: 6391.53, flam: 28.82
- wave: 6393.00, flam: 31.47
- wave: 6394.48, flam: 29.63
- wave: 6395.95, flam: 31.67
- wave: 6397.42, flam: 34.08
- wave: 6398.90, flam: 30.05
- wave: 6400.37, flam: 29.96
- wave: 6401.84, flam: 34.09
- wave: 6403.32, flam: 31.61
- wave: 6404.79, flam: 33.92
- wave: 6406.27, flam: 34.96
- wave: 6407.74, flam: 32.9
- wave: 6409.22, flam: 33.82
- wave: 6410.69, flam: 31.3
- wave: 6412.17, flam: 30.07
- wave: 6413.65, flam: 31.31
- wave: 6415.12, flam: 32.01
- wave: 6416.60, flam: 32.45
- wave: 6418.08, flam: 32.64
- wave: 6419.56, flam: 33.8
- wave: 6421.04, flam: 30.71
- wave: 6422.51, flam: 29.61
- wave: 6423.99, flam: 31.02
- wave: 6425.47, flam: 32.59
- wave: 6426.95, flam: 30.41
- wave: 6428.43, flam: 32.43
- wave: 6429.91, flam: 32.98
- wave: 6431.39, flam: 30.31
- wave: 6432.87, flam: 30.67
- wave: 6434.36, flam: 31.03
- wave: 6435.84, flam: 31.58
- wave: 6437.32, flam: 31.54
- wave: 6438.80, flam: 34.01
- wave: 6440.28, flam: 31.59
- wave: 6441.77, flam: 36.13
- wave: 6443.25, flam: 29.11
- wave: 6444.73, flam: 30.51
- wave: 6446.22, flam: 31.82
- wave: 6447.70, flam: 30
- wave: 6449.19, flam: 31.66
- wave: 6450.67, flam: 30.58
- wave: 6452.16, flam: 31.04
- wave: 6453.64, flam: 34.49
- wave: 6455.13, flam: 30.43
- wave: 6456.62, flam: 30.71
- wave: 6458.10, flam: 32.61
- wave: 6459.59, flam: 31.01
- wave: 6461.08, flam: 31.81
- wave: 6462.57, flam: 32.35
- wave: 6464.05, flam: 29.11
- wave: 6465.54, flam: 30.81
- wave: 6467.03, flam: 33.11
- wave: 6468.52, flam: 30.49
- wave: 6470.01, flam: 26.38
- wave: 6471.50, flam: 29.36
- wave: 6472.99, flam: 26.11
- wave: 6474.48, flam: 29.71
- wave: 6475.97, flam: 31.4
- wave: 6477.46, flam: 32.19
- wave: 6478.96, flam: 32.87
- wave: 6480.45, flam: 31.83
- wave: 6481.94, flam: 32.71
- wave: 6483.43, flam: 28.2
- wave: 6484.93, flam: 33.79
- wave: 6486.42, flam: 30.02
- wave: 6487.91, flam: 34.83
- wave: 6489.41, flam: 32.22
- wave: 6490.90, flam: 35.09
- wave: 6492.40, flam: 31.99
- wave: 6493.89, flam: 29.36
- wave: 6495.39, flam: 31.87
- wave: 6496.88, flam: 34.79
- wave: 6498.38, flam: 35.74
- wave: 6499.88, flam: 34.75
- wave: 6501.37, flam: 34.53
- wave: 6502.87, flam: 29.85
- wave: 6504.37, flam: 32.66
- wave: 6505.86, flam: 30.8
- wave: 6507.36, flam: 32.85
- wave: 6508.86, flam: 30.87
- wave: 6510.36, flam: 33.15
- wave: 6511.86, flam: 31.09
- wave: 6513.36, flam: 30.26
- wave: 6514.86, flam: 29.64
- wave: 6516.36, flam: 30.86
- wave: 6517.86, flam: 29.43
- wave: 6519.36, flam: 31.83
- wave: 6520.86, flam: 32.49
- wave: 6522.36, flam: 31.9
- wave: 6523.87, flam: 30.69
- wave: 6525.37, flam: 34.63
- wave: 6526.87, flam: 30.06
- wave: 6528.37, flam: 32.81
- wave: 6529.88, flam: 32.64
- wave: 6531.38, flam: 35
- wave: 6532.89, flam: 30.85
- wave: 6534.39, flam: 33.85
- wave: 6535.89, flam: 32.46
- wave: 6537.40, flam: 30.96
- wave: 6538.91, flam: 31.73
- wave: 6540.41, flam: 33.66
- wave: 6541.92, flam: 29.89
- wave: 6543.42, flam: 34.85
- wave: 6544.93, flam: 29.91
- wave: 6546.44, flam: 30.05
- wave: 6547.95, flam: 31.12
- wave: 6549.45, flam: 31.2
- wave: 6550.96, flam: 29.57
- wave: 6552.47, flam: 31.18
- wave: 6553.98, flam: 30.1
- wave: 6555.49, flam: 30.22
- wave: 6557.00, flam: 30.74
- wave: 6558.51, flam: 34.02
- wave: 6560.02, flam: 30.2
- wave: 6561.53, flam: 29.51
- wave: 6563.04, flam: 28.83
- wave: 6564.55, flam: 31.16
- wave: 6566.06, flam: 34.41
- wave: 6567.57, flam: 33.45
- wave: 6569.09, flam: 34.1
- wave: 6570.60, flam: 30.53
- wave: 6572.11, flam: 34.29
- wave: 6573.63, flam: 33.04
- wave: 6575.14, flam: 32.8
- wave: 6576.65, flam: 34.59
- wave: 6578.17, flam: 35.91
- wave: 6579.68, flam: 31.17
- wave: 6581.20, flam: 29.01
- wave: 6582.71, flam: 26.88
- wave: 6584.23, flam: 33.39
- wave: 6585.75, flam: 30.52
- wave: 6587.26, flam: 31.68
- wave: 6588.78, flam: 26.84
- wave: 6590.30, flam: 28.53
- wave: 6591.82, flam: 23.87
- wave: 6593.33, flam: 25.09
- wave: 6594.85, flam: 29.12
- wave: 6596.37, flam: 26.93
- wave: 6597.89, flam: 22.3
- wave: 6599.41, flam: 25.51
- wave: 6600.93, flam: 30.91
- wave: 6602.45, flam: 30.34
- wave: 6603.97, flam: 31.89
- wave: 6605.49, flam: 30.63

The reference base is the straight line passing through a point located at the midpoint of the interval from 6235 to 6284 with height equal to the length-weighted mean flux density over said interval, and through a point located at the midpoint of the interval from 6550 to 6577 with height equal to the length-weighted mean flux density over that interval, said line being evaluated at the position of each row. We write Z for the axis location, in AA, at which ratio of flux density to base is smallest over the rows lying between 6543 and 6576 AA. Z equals 6563.04 AA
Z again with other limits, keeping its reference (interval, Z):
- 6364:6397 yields 6365.10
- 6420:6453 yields 6443.25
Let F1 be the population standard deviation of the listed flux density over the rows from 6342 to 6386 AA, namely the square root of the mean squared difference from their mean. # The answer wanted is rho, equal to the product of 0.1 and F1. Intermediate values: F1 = 2.2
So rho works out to 0.22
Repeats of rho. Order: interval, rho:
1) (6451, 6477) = 0.21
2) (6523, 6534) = 0.18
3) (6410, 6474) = 0.18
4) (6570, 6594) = 0.34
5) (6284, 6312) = 0.22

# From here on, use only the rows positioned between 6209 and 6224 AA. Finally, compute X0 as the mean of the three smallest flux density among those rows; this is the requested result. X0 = 30.2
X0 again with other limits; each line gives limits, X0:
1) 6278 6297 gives 27.6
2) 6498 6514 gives 30.3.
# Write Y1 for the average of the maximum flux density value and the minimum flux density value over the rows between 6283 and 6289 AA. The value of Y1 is 31.3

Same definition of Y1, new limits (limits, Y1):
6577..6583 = 31.4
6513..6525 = 31.0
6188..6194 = 30.4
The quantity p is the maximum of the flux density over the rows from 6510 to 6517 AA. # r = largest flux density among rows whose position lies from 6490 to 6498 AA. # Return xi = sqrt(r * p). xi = 34.1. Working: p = 33.15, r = 35.09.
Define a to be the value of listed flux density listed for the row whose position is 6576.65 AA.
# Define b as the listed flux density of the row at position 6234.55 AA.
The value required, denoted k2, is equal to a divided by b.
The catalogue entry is 1.21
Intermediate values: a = 34.59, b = 28.59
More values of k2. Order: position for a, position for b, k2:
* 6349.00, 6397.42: 0.95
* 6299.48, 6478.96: 0.97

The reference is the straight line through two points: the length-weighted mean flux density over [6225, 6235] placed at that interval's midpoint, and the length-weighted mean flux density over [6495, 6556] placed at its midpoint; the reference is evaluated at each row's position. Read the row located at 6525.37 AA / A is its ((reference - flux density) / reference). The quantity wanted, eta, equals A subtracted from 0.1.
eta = 0.19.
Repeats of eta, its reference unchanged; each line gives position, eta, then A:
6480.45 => 0.11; -0.01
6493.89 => 0.03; 0.07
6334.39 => 0.04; 0.06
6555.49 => 0.04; 0.06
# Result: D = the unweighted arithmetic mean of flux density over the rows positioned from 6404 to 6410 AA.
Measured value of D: 33.9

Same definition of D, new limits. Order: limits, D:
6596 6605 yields 28.0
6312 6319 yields 30.6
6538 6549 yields 31.6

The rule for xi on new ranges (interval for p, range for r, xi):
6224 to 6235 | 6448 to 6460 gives 33.8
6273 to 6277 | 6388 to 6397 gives 33.0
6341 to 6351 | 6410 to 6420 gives 33.2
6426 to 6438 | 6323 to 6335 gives 33.0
